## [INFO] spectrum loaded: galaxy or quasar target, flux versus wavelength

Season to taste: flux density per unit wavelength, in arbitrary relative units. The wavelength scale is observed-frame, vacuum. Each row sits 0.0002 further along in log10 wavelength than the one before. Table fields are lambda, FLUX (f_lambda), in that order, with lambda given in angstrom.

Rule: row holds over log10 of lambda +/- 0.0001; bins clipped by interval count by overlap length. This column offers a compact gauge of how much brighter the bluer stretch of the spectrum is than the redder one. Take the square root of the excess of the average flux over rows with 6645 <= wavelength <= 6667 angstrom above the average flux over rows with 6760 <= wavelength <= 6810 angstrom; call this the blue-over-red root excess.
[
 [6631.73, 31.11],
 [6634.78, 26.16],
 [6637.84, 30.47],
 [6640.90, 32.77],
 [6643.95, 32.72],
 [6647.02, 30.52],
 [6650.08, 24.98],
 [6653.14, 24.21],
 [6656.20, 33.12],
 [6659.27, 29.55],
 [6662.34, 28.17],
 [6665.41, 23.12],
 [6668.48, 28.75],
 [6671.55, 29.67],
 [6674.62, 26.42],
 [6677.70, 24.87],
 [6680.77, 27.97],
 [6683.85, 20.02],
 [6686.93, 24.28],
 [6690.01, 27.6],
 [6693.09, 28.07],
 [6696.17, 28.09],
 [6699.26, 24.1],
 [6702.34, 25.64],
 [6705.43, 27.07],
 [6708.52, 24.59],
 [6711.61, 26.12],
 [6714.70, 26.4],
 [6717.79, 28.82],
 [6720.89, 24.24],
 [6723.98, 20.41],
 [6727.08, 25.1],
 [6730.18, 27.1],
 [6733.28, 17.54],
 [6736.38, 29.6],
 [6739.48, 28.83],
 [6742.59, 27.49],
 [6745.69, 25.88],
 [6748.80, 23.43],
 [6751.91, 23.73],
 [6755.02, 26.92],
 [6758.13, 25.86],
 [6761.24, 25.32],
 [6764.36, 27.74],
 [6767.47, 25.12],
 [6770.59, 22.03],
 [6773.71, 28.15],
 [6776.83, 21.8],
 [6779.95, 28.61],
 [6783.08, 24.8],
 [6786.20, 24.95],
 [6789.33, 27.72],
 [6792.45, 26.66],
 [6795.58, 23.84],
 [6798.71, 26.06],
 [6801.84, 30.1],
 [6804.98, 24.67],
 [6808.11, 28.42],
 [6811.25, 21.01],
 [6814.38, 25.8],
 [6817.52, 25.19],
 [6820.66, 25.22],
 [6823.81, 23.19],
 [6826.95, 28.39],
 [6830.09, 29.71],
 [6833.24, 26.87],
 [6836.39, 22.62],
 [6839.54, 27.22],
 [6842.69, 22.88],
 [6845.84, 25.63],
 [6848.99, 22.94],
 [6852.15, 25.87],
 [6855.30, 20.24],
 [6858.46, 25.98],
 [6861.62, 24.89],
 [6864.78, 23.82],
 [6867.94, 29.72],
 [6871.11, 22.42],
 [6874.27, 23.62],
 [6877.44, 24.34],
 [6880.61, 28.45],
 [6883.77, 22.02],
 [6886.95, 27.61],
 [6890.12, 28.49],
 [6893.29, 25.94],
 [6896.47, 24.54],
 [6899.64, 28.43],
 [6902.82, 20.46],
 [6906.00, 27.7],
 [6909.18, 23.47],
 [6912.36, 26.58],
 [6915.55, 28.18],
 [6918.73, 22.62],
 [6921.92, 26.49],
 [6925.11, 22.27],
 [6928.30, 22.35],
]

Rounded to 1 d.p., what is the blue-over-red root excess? 1.3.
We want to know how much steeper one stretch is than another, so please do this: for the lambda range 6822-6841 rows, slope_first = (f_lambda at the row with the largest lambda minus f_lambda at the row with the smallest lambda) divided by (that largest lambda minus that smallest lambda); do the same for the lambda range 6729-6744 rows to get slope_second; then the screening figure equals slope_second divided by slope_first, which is 0.12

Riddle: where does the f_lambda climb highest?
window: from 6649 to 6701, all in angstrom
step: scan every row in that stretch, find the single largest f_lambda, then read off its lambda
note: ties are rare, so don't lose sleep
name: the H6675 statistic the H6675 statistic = 6656.20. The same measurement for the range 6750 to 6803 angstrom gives 6801.84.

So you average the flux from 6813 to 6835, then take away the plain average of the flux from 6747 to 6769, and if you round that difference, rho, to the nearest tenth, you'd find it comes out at 0.9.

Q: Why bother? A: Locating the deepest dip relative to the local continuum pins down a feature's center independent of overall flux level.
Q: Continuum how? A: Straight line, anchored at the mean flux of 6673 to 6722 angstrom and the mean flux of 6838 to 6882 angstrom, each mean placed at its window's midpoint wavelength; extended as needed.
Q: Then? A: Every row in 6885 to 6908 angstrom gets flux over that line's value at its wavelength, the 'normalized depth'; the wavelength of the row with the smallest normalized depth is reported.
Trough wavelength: 6902.82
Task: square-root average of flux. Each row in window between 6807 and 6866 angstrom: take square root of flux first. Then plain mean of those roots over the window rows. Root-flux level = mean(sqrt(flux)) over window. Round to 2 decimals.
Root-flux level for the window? 5.00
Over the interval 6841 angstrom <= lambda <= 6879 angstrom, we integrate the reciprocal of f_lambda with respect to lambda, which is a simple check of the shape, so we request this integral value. 1.57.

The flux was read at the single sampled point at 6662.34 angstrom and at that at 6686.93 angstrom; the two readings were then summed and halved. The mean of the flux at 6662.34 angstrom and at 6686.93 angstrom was 26.2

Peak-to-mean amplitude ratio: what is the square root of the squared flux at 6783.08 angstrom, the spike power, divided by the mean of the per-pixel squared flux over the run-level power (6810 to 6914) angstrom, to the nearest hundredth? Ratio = 0.98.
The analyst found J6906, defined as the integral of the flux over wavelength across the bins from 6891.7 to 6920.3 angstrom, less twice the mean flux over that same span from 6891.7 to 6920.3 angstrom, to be 674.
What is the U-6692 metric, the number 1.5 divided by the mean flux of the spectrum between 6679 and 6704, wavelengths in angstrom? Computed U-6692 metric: 0.0583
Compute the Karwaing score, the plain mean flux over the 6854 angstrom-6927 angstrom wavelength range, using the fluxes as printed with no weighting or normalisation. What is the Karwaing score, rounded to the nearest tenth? 25.1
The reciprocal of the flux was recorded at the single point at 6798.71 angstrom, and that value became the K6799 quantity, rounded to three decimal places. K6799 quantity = 0.038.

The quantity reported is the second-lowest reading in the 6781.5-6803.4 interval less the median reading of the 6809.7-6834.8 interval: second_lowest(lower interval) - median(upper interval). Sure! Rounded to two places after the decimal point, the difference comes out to -0.71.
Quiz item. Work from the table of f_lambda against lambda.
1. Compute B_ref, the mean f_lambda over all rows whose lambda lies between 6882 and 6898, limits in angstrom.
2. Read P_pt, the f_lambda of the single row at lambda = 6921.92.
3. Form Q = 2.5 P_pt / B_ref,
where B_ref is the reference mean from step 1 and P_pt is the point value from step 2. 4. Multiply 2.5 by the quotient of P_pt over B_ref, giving 2.57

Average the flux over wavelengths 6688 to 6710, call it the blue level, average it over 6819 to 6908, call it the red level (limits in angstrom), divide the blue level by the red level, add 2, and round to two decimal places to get 3.04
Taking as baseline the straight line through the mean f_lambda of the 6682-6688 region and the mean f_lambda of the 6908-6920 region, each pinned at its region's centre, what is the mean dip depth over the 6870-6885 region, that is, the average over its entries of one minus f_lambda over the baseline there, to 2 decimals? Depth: 0.02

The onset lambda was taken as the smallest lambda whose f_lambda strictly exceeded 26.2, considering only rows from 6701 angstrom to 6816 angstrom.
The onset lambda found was 6705.43 angstrom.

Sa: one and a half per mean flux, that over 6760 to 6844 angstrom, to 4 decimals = 0.0583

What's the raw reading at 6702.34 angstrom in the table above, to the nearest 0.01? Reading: 25.64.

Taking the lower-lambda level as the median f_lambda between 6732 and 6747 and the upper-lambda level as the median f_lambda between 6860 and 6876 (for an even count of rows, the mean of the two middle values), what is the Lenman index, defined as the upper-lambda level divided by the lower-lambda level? 0.87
